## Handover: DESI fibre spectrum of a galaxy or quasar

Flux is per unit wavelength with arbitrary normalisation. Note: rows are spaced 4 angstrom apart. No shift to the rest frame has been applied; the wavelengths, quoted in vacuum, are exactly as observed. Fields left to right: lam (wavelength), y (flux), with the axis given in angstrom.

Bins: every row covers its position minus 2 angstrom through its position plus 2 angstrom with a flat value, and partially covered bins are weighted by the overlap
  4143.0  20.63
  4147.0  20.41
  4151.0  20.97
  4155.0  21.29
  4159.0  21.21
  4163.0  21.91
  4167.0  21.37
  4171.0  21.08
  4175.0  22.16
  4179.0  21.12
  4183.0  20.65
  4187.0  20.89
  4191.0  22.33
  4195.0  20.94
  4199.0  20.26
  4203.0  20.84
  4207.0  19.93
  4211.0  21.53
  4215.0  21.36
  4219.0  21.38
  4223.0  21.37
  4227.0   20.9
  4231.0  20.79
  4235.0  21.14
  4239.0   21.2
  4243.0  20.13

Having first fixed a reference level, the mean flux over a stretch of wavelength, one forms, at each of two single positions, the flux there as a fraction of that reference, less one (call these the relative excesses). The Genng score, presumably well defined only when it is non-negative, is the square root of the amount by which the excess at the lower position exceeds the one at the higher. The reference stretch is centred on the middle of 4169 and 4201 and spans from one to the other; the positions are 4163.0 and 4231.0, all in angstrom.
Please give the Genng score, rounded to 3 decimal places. 0.230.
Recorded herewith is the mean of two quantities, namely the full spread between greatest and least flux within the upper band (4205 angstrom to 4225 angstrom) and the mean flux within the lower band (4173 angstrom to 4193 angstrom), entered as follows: 11.5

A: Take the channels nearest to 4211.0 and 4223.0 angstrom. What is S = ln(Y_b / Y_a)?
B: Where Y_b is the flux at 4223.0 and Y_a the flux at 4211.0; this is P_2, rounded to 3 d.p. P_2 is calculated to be -0.007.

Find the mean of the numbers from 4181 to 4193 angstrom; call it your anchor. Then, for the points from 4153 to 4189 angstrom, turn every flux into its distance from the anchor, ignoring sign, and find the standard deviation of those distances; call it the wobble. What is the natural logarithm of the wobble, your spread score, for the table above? -1.2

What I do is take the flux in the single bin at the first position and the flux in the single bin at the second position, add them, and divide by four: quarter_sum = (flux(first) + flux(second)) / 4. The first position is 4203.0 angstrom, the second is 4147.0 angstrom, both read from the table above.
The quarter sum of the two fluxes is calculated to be 10.3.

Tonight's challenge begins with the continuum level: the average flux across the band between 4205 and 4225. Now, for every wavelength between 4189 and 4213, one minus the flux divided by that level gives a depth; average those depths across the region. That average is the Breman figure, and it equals 0.0067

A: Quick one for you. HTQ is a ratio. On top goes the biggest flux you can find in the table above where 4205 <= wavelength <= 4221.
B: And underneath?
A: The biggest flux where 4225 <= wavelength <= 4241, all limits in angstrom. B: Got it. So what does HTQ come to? 1.02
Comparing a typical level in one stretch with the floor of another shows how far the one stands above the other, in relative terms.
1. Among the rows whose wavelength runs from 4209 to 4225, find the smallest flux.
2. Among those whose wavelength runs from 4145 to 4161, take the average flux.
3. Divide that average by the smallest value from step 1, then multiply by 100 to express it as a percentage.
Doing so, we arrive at 98.2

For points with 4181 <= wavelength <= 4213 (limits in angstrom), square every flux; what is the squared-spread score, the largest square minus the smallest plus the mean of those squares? 540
